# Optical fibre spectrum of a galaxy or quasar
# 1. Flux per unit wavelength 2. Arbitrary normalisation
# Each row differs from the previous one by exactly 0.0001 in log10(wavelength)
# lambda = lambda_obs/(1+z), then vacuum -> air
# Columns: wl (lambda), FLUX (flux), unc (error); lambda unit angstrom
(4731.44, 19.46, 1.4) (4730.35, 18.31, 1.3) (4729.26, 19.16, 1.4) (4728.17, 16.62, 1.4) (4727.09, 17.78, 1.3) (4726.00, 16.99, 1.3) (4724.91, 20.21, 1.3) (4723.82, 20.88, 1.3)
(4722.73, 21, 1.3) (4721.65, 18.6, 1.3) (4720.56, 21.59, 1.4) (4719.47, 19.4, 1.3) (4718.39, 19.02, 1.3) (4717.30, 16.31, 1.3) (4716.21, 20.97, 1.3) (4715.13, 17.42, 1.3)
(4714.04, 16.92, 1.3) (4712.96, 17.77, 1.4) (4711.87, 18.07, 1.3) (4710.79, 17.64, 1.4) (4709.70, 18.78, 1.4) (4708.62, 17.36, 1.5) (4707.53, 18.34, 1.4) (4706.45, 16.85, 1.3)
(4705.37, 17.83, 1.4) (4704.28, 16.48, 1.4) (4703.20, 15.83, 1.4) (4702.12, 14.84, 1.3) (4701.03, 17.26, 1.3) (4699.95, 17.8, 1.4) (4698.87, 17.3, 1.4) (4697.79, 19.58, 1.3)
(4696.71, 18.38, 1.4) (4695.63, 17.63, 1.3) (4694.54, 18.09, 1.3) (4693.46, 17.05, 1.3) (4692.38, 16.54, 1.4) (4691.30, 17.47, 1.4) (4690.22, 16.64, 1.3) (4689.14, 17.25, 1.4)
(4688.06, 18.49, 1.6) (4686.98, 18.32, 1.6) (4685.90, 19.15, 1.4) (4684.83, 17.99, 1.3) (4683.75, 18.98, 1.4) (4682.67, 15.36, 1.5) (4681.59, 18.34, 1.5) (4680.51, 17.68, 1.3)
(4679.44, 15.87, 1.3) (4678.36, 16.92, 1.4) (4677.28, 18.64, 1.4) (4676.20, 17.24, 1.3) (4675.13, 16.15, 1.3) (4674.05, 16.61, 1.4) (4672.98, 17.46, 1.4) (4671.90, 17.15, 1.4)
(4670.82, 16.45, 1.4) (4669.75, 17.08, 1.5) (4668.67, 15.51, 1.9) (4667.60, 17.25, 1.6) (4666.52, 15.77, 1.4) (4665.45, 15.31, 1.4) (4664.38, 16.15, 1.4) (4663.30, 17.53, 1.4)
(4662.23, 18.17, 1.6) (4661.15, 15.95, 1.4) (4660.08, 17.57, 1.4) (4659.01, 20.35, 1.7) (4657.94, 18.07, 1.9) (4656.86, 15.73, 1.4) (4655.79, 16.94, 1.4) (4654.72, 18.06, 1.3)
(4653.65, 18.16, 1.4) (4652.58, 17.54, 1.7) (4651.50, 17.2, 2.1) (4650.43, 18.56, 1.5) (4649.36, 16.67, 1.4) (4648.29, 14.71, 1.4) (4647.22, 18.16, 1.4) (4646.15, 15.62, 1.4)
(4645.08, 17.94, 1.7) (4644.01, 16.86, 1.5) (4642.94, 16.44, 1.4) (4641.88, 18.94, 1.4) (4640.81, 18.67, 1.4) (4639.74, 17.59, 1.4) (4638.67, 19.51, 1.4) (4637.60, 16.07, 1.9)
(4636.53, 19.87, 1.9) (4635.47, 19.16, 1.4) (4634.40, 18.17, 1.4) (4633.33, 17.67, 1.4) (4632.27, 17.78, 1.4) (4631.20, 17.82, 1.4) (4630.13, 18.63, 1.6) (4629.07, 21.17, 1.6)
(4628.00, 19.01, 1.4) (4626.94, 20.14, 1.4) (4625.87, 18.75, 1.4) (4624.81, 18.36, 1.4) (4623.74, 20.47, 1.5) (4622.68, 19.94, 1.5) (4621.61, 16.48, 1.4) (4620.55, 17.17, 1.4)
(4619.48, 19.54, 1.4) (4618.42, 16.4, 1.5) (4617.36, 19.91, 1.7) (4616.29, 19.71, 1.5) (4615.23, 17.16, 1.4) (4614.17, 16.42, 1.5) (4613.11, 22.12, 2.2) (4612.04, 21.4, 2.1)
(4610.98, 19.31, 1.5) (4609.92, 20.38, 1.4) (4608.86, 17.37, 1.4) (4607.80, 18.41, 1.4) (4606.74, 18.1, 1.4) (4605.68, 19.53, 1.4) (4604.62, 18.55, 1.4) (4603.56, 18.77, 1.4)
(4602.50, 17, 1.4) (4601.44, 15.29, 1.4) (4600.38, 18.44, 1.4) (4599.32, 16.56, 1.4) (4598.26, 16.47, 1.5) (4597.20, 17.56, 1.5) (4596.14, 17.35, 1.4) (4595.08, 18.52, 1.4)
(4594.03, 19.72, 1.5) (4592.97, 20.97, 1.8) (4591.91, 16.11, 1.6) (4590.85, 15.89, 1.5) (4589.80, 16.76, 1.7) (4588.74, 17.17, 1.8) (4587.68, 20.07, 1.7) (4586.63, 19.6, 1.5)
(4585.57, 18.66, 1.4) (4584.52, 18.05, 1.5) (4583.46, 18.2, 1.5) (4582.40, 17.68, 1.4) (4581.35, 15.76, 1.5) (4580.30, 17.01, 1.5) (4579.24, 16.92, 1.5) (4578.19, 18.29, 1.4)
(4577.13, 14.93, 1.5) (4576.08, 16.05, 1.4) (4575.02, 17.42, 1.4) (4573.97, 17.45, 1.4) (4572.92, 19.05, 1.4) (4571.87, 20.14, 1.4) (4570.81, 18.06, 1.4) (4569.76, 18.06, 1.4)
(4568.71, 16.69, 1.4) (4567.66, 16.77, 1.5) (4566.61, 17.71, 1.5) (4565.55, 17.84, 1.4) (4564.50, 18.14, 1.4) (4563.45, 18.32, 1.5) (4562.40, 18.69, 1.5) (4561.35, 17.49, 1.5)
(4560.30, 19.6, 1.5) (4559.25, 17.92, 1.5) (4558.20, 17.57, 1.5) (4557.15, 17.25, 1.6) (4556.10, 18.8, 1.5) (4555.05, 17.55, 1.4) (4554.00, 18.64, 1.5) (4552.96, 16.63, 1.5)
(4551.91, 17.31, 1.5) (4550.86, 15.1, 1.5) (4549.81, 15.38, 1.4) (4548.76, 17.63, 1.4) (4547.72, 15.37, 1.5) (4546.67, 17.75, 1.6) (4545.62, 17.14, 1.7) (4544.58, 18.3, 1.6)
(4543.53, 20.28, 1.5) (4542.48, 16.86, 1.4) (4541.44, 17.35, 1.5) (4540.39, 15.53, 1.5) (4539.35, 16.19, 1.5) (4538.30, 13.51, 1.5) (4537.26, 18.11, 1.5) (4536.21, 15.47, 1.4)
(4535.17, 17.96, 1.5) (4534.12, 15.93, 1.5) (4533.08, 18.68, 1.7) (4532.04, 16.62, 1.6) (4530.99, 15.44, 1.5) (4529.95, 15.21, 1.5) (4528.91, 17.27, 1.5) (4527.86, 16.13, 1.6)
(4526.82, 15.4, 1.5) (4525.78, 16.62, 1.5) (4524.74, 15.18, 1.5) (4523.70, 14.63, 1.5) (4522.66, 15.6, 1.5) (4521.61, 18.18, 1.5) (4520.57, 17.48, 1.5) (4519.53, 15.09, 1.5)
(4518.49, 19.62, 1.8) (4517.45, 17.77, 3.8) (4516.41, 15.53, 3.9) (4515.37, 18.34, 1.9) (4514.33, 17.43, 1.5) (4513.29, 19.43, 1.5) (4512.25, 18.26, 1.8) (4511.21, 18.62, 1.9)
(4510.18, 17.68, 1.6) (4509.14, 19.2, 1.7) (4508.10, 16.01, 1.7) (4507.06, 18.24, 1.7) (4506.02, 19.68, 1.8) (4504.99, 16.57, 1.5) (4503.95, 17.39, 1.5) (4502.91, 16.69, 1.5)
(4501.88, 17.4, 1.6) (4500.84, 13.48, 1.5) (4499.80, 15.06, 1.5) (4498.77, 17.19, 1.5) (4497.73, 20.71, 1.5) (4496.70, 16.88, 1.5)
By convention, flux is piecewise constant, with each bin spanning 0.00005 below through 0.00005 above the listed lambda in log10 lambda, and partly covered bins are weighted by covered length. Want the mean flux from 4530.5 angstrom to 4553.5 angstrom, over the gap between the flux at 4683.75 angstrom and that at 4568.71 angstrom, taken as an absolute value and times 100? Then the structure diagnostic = 732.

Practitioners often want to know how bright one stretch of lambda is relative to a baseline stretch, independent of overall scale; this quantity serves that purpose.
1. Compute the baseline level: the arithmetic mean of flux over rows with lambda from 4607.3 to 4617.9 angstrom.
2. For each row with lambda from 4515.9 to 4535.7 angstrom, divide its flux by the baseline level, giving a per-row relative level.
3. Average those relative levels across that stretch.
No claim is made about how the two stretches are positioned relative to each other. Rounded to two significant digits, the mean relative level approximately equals 0.86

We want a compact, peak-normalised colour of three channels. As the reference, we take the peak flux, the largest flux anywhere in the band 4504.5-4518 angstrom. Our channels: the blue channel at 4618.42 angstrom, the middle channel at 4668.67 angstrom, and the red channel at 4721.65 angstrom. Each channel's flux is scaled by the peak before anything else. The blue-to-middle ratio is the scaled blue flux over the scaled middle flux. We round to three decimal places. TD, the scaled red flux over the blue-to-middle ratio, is 0.894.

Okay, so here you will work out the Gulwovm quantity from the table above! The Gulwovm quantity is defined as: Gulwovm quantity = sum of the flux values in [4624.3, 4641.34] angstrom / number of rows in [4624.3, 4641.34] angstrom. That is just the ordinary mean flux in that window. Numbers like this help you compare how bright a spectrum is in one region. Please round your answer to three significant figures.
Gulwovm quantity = 18.6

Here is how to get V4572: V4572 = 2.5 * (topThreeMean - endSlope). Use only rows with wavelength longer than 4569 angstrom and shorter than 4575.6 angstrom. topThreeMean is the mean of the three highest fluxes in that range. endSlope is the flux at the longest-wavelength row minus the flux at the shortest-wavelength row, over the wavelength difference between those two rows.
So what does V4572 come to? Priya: 48.0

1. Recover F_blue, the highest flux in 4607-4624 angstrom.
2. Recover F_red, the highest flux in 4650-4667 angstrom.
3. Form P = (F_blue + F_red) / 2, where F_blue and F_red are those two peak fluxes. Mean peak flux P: 21.2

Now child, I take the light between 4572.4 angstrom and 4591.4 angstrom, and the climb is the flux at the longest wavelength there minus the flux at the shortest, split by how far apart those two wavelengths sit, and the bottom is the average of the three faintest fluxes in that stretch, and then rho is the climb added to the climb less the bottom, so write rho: -15.9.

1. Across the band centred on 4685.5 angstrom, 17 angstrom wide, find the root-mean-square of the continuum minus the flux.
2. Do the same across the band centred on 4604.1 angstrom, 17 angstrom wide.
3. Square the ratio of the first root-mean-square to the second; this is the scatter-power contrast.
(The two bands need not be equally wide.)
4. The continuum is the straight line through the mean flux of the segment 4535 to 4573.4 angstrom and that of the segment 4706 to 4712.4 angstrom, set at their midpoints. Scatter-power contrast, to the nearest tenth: 0.5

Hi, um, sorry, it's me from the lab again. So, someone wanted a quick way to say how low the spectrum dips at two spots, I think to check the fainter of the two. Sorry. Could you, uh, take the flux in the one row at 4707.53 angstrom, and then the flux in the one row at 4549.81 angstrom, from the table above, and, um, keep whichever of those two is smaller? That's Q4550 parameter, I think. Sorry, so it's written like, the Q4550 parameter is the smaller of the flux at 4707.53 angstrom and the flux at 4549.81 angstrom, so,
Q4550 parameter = 15.4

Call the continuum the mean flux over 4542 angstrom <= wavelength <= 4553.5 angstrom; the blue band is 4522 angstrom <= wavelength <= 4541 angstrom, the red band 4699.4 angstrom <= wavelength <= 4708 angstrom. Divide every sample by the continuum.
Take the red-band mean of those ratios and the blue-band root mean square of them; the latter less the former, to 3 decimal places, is -0.045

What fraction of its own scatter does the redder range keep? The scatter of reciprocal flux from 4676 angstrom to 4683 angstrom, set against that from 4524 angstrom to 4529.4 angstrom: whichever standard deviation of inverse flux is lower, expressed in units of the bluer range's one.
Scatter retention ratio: 1.00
